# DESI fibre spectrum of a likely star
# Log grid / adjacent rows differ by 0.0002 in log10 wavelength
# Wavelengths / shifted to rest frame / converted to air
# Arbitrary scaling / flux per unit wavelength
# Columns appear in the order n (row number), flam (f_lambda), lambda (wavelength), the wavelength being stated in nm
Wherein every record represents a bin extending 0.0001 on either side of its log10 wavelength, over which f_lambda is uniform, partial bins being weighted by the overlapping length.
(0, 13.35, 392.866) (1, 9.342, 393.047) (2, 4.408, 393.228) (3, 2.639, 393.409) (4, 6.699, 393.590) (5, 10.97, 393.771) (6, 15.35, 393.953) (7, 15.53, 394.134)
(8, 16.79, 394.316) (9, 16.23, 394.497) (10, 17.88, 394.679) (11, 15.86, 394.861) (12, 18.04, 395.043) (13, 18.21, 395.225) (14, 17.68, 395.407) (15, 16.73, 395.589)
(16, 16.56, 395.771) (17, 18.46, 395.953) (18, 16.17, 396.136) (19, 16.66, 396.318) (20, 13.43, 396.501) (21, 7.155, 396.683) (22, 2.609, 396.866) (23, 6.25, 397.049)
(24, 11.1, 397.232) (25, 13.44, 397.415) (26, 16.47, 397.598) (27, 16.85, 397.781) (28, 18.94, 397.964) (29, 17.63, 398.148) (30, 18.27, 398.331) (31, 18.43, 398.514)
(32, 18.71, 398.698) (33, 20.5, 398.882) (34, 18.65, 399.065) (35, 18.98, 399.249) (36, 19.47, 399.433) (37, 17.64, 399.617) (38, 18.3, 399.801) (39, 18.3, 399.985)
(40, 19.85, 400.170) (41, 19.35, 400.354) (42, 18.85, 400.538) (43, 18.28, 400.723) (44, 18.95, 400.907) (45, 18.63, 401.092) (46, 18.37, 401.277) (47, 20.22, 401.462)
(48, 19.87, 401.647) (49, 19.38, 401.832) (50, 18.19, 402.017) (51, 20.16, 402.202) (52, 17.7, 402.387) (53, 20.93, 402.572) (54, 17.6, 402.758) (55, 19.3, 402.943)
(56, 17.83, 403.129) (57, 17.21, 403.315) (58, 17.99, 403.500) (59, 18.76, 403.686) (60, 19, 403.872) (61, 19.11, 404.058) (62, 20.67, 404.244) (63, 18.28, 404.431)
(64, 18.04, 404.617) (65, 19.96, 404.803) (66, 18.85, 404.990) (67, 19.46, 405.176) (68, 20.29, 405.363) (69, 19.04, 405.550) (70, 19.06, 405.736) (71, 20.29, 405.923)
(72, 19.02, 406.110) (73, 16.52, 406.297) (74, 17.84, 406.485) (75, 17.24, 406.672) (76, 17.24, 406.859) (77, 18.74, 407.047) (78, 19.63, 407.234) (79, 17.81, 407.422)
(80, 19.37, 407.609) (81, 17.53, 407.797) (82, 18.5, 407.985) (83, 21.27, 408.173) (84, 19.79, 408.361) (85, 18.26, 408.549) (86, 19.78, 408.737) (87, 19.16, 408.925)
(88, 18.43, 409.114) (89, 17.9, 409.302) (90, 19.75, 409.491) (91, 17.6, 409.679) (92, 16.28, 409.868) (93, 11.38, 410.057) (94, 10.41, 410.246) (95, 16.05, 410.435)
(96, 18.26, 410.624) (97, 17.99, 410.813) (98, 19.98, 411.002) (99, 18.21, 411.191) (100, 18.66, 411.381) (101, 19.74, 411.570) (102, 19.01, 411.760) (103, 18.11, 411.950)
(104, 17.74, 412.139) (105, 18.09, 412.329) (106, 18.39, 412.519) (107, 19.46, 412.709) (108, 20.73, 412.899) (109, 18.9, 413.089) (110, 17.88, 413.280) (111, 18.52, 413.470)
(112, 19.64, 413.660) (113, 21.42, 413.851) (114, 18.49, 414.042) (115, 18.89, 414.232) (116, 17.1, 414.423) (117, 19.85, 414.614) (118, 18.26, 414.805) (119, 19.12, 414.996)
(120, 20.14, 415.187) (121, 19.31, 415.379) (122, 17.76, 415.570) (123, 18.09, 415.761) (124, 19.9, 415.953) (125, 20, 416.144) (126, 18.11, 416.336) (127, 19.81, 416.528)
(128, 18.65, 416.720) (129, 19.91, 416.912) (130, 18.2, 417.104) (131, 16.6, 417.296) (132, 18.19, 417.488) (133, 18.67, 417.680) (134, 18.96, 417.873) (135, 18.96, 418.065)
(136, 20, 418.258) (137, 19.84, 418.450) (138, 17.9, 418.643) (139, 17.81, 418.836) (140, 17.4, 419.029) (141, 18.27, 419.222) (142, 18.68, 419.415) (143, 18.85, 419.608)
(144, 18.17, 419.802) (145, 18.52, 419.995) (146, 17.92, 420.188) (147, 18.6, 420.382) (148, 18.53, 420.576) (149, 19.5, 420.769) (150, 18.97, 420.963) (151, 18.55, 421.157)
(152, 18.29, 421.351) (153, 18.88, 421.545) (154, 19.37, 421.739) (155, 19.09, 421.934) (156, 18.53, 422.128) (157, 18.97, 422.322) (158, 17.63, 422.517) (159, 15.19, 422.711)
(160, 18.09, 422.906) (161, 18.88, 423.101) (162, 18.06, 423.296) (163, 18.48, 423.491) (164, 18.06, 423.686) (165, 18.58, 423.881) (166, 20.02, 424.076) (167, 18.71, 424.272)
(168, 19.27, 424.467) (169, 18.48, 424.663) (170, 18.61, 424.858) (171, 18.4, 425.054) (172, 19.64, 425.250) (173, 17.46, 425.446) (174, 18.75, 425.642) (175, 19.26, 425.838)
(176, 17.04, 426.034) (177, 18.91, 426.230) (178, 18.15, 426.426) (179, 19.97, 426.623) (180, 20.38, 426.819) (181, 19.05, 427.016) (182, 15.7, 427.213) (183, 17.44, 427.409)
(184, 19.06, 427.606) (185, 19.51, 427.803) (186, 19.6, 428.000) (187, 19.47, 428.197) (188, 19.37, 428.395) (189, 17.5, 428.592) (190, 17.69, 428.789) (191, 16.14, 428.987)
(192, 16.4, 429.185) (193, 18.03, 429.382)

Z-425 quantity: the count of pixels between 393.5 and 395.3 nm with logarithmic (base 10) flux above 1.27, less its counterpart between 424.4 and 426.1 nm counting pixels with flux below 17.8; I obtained -2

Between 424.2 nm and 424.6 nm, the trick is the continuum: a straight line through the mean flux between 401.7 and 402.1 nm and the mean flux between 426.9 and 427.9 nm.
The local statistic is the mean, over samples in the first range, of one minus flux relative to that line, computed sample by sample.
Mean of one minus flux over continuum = -0.04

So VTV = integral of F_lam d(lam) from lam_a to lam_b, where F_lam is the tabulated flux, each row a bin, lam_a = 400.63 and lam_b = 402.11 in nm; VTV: 28.1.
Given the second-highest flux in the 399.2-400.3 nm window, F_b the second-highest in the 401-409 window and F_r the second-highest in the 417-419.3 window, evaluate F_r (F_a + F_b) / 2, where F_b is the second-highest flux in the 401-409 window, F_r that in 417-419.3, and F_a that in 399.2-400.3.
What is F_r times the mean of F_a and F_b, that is 401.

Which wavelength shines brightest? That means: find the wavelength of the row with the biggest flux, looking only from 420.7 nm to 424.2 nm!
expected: 424.076 nm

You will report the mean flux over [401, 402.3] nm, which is 19.3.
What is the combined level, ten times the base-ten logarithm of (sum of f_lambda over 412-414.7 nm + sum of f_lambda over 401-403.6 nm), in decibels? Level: 27.2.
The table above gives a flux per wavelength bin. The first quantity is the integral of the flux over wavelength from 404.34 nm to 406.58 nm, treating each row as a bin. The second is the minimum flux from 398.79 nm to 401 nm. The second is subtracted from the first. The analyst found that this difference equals 24.7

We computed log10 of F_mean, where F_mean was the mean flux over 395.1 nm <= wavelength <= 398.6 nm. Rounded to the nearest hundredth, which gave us 1.17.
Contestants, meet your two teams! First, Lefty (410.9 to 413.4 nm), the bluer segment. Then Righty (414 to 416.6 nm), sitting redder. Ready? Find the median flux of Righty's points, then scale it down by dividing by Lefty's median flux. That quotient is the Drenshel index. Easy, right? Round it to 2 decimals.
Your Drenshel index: 1.02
